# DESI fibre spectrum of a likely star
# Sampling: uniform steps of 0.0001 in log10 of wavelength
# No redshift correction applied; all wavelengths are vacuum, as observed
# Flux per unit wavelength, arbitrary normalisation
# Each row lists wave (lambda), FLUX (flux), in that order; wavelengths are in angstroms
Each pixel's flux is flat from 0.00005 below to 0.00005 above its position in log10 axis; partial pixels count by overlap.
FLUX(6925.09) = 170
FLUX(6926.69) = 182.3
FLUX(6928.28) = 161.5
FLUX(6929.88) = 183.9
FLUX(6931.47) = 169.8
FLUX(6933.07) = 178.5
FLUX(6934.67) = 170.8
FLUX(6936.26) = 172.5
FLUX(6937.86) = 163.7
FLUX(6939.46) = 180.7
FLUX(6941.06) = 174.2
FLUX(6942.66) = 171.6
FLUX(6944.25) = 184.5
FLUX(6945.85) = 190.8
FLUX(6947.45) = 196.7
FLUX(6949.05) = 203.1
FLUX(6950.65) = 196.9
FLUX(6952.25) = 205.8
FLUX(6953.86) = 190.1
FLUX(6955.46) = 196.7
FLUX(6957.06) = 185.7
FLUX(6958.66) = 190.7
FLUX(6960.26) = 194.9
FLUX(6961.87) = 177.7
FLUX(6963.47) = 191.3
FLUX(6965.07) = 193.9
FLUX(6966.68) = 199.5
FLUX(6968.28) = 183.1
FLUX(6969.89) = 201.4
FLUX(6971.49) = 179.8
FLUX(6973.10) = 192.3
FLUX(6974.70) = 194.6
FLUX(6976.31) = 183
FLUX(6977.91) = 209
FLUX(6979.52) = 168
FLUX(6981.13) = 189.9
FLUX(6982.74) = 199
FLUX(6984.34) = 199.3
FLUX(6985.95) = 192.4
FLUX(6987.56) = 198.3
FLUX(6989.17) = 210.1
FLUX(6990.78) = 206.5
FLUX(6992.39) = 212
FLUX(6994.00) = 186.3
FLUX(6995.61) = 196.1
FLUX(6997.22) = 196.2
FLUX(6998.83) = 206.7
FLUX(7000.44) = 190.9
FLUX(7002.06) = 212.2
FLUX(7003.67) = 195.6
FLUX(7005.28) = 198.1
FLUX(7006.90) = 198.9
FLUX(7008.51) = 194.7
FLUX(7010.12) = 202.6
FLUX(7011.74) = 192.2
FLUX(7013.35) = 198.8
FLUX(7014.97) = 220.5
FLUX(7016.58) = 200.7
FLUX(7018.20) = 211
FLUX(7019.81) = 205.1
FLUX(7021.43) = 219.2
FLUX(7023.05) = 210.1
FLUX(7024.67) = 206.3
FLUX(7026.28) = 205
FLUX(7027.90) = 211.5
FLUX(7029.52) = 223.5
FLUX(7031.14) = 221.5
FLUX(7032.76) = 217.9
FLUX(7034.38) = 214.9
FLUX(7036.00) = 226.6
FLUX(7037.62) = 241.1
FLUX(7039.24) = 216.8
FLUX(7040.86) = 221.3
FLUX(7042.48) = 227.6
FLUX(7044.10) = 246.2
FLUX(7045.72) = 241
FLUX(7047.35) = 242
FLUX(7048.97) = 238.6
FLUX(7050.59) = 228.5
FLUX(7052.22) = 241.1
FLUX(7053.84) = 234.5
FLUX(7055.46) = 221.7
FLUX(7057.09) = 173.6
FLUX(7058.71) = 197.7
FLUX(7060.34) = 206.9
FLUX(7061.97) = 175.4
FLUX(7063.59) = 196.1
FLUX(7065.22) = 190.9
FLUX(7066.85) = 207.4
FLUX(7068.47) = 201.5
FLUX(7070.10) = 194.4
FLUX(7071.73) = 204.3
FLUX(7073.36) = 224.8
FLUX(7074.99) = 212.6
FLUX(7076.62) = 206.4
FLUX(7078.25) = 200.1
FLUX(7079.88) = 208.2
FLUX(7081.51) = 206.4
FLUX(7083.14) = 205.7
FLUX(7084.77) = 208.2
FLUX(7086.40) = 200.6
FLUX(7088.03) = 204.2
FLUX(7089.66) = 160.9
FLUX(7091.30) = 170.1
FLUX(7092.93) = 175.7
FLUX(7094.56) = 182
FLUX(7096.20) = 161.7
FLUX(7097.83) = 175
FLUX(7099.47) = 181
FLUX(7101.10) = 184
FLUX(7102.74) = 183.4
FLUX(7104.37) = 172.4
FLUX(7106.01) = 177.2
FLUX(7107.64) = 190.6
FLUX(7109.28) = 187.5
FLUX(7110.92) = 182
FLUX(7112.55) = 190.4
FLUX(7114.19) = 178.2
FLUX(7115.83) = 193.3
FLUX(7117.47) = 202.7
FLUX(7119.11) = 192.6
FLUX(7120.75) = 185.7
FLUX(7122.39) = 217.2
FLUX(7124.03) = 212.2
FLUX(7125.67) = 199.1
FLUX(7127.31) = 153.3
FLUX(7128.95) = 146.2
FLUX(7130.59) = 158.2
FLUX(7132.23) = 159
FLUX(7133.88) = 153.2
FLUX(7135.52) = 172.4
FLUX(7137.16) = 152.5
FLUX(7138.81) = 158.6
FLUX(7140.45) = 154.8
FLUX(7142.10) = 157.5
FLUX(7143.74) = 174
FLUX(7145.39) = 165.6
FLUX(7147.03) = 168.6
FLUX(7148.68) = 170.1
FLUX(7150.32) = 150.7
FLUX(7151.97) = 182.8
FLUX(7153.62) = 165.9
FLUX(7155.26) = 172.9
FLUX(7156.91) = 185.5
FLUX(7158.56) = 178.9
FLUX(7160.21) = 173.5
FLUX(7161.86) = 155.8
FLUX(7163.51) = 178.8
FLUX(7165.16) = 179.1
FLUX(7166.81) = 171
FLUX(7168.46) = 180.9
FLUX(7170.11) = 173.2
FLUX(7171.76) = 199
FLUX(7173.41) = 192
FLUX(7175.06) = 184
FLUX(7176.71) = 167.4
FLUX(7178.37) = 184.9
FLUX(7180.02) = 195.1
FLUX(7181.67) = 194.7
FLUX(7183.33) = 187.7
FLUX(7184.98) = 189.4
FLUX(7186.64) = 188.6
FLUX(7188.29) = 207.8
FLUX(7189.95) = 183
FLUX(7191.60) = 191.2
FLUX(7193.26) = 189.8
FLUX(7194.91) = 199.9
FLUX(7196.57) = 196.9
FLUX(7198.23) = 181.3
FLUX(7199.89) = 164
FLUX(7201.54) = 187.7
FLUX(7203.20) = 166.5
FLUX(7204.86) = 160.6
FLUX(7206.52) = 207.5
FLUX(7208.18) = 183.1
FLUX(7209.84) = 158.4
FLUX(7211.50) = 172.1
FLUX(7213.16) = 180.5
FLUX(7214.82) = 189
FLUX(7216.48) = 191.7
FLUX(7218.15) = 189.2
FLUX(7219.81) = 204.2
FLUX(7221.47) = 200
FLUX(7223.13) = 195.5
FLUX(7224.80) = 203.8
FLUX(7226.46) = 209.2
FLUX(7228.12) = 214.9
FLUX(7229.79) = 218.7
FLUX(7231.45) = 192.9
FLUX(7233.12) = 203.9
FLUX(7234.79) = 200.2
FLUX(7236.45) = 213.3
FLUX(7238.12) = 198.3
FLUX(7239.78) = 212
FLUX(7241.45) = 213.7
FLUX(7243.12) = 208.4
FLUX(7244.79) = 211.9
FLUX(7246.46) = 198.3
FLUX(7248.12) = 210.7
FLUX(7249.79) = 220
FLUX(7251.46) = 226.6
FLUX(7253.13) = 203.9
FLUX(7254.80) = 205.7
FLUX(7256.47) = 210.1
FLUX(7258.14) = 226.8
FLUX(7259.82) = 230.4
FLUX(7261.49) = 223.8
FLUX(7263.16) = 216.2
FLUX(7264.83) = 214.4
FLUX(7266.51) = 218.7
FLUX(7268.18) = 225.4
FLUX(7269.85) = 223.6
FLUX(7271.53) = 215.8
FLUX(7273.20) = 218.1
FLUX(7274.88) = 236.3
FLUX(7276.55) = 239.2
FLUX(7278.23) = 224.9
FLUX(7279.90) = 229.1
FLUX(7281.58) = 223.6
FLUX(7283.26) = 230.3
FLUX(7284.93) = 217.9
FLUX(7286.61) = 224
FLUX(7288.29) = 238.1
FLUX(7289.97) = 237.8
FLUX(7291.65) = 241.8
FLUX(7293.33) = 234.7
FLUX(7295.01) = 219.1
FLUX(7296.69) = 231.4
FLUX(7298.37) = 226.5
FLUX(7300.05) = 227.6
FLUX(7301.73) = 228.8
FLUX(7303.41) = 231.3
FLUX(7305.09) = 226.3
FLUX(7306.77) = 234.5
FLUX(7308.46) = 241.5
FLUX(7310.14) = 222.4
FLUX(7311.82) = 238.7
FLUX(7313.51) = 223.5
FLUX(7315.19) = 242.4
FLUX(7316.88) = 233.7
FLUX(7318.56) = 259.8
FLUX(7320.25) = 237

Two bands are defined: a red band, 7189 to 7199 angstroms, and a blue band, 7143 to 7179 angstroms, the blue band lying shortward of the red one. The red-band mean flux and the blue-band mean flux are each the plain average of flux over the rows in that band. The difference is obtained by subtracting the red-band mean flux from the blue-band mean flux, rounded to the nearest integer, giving -15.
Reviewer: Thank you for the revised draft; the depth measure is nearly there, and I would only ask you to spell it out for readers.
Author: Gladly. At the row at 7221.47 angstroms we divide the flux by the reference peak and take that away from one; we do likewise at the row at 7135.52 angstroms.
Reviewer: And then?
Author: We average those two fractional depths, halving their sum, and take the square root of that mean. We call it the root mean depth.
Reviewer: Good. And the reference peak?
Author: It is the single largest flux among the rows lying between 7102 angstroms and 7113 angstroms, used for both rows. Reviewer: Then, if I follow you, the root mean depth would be 0.152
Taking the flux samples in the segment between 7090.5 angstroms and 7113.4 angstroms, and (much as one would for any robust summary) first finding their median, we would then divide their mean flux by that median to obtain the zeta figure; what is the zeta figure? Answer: 0.99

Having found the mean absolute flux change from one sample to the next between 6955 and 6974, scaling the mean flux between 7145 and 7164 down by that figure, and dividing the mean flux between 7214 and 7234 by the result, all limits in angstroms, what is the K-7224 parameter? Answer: 13.7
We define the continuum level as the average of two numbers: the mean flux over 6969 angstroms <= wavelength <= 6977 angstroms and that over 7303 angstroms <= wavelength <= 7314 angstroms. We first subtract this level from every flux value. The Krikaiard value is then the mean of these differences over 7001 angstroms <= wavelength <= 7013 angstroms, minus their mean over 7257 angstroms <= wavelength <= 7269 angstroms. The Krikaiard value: -23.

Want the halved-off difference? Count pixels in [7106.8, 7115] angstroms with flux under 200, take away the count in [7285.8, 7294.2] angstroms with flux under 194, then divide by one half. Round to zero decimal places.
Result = 10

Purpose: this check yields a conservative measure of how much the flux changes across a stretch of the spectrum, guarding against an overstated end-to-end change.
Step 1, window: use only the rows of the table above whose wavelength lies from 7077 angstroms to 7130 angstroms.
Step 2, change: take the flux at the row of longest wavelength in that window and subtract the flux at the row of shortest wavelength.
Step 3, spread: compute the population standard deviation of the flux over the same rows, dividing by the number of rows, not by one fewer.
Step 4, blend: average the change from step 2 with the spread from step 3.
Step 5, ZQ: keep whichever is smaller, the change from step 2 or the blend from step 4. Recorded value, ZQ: -54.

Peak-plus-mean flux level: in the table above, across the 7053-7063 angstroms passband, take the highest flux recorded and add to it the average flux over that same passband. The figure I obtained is 436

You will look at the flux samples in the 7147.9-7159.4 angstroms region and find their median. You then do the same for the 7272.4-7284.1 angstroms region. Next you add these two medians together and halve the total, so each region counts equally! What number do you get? 201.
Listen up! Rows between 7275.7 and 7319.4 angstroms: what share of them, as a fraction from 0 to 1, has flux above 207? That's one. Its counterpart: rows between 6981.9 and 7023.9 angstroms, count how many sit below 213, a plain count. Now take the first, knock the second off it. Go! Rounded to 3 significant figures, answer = -23.0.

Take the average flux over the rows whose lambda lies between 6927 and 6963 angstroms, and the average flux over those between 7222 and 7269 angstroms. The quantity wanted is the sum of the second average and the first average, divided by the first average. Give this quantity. 2.15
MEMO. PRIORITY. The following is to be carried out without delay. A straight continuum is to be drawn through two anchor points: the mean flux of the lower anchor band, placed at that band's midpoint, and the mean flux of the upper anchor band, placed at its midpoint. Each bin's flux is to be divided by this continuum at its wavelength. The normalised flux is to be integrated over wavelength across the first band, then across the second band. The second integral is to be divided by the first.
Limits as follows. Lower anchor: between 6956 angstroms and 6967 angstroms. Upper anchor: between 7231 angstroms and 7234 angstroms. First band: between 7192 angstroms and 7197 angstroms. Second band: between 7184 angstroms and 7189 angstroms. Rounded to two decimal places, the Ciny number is 1.00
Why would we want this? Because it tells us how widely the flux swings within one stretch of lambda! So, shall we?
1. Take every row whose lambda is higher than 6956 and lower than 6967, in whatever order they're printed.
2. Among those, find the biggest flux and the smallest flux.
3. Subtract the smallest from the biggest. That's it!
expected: 22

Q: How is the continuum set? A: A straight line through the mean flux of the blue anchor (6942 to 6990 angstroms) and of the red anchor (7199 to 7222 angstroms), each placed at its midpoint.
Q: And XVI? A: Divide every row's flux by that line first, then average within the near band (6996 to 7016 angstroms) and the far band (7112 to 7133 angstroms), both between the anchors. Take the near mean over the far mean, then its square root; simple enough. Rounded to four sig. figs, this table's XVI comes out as 1.032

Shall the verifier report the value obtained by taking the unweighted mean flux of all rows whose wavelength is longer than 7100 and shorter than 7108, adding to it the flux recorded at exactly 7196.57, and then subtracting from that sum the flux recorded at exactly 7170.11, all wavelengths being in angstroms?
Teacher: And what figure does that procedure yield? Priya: 205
